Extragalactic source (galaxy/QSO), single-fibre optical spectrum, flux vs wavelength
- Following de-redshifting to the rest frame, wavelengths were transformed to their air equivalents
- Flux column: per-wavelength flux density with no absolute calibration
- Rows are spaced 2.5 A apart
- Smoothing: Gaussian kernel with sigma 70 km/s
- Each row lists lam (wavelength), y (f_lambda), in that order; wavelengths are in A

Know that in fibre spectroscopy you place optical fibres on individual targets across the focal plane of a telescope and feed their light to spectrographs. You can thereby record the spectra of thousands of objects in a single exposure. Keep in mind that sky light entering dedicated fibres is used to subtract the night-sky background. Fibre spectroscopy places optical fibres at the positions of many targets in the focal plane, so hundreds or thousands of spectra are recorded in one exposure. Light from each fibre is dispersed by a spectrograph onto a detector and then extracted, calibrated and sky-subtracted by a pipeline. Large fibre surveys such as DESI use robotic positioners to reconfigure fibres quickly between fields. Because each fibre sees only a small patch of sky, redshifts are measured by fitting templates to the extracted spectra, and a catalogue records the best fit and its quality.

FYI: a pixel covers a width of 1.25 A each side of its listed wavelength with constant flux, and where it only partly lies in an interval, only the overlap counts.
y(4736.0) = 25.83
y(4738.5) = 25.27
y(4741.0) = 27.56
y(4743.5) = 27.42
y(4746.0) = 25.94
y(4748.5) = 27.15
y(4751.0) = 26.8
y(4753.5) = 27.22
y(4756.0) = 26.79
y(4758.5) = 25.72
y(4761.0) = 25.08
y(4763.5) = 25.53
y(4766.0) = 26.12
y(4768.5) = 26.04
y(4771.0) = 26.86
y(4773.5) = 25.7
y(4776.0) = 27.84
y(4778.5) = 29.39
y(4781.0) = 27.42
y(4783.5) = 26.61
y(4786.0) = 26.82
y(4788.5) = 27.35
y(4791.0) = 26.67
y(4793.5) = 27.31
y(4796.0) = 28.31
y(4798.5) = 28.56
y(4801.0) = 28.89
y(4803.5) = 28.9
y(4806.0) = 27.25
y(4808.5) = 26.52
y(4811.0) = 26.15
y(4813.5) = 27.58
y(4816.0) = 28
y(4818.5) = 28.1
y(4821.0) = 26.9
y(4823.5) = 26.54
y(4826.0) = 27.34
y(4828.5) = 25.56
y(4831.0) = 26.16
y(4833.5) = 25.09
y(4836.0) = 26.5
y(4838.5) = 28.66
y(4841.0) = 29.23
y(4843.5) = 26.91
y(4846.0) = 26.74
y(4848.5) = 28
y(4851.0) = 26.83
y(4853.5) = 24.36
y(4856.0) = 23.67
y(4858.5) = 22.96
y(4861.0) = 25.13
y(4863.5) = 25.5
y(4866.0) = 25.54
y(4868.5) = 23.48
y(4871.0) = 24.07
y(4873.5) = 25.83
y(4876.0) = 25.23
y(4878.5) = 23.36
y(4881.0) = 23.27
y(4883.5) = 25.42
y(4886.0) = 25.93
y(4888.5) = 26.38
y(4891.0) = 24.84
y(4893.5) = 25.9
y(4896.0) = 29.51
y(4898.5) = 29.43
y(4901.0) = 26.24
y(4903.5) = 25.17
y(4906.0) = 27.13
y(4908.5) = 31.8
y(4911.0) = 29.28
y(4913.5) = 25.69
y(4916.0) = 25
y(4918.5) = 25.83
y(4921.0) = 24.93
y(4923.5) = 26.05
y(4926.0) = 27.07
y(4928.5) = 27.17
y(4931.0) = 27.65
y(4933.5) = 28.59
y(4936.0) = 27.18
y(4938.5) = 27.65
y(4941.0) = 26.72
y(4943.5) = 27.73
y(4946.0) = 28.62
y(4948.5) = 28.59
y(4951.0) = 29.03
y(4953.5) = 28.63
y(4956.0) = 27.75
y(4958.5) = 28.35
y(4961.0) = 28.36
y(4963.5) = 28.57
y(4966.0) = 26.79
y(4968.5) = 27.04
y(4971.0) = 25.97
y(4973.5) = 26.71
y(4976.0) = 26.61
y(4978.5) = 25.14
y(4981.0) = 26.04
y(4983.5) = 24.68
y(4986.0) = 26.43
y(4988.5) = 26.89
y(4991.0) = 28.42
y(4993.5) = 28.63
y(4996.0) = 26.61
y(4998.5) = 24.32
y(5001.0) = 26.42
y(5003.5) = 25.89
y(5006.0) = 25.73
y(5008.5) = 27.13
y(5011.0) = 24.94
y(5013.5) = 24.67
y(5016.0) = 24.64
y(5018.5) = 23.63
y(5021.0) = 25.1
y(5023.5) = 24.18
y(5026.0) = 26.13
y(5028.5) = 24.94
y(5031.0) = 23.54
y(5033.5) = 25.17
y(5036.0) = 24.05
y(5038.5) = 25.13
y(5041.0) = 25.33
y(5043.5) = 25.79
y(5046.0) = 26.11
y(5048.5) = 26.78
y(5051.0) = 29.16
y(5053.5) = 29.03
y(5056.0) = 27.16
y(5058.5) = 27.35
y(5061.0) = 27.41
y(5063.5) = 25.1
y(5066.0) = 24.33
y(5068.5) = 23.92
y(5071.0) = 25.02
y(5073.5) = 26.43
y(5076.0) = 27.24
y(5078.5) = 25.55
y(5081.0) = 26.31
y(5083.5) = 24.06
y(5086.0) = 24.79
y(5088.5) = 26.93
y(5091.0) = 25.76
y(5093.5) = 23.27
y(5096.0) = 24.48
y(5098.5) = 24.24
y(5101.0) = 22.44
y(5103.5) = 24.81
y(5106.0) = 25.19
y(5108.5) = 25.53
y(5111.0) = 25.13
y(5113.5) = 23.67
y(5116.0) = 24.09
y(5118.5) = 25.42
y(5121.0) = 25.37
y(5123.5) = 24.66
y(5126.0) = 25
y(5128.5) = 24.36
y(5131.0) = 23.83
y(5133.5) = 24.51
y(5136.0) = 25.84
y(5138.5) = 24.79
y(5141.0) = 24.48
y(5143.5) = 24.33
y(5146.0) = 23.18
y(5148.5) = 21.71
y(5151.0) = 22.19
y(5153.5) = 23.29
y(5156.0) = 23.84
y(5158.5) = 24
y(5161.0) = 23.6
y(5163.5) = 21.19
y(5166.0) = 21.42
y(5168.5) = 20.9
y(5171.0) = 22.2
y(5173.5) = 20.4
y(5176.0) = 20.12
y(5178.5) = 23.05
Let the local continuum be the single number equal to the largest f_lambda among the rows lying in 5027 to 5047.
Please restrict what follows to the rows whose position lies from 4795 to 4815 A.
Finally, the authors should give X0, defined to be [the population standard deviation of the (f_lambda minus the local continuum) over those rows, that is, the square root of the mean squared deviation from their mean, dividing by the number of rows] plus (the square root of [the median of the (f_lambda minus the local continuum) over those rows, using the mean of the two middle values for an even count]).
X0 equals 2.4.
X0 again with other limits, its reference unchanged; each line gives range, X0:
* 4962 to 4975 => 1.7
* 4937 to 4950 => 2.0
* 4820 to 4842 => 1.9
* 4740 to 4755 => 1.6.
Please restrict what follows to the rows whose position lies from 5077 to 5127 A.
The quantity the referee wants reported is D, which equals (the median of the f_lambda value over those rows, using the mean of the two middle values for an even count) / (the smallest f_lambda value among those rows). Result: 1.11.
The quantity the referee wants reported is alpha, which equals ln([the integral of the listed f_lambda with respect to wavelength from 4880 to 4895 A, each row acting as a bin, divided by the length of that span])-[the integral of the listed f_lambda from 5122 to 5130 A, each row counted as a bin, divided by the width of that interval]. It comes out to -21.4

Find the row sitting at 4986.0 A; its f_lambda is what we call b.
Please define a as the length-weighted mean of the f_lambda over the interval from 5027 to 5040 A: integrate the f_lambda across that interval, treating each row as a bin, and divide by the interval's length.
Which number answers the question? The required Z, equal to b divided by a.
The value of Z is 1.07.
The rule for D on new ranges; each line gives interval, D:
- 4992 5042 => 1.07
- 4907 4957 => 1.11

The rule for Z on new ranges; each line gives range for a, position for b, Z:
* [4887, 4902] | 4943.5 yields 1.03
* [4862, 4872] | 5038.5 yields 1.02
